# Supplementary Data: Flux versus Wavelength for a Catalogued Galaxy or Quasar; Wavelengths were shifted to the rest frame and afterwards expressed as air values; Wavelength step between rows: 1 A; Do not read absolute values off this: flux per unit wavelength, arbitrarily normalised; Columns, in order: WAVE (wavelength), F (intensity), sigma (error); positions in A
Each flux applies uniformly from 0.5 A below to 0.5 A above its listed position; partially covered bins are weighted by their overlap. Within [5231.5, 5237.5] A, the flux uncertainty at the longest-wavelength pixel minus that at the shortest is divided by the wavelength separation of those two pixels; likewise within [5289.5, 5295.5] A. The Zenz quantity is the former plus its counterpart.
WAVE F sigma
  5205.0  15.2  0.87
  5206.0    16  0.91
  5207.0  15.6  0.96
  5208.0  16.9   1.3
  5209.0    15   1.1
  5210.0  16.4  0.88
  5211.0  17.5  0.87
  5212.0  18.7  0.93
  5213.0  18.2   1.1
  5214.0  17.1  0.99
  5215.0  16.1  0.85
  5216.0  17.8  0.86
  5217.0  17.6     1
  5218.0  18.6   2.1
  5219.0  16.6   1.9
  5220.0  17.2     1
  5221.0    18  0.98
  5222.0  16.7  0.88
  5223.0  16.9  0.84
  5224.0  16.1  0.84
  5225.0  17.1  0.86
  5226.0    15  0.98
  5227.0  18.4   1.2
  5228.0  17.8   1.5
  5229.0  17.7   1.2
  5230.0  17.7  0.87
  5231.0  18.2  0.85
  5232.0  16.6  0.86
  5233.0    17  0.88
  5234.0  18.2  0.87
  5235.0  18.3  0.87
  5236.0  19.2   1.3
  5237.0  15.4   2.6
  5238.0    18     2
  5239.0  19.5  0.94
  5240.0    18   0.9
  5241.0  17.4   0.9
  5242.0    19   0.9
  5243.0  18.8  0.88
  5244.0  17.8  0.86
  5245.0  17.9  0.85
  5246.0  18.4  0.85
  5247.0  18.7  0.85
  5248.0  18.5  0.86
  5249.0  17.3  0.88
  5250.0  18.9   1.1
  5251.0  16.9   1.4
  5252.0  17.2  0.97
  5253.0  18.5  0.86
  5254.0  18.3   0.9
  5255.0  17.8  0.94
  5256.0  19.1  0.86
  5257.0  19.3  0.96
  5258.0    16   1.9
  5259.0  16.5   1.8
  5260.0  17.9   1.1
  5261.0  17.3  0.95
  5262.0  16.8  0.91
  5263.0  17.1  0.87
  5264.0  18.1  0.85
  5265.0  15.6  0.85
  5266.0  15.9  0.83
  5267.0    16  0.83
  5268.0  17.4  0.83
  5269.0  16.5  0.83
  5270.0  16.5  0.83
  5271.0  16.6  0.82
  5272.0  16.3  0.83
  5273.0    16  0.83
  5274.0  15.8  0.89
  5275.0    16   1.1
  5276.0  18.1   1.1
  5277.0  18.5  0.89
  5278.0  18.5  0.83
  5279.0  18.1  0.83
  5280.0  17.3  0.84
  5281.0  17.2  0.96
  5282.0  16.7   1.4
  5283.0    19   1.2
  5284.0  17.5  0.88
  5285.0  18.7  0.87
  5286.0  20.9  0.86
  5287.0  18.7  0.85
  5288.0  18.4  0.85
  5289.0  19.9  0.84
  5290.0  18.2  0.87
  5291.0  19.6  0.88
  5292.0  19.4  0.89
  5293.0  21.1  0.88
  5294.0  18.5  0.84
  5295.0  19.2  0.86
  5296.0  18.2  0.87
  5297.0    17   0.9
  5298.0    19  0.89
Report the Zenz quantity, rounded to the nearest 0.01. 0.35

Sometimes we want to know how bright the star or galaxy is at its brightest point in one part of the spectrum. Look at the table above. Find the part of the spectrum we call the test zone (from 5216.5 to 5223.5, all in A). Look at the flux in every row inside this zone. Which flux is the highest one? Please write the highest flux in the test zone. 18.6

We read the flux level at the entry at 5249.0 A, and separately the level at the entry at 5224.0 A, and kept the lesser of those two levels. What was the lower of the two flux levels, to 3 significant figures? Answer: 16.1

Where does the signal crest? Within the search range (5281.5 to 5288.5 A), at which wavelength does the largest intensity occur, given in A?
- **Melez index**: 5286.0 A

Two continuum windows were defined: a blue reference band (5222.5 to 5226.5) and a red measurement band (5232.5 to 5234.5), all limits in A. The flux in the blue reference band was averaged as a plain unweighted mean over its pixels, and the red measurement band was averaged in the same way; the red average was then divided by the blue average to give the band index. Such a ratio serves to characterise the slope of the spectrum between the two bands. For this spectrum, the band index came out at 1.08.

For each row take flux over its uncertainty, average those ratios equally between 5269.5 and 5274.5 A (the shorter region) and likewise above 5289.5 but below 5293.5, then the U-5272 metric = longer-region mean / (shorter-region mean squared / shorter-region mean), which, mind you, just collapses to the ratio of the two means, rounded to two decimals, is 1.15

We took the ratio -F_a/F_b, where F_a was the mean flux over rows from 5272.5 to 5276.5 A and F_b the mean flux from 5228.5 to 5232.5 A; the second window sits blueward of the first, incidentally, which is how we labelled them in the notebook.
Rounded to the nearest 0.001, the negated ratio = -0.939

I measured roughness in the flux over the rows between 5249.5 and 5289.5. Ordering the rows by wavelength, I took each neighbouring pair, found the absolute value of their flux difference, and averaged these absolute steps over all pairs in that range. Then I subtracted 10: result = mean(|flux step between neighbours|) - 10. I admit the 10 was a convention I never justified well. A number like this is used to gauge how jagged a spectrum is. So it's -9.10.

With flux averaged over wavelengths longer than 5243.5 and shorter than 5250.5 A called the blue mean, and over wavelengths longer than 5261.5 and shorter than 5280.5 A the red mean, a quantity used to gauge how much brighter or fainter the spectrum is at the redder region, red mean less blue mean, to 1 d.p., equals -1.3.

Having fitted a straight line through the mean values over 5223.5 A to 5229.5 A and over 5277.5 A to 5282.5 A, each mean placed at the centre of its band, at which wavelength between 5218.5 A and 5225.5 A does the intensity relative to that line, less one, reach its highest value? 5221.0 A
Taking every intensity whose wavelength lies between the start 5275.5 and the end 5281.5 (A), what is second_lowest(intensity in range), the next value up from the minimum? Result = 17.3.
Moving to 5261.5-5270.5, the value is 15.9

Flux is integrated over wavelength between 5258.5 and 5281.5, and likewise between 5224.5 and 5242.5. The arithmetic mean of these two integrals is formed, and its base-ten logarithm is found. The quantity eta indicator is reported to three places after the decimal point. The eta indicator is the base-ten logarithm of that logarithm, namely 0.406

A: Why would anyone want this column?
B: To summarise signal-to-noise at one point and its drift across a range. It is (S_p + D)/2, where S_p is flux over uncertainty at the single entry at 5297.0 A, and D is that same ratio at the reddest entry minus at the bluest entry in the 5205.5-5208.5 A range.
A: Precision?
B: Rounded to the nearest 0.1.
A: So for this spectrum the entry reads 7.2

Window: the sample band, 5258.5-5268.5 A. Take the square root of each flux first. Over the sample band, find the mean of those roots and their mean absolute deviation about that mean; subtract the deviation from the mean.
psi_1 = 4.02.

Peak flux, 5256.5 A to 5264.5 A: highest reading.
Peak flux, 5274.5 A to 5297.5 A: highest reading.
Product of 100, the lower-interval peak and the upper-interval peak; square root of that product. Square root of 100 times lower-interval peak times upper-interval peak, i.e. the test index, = 202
